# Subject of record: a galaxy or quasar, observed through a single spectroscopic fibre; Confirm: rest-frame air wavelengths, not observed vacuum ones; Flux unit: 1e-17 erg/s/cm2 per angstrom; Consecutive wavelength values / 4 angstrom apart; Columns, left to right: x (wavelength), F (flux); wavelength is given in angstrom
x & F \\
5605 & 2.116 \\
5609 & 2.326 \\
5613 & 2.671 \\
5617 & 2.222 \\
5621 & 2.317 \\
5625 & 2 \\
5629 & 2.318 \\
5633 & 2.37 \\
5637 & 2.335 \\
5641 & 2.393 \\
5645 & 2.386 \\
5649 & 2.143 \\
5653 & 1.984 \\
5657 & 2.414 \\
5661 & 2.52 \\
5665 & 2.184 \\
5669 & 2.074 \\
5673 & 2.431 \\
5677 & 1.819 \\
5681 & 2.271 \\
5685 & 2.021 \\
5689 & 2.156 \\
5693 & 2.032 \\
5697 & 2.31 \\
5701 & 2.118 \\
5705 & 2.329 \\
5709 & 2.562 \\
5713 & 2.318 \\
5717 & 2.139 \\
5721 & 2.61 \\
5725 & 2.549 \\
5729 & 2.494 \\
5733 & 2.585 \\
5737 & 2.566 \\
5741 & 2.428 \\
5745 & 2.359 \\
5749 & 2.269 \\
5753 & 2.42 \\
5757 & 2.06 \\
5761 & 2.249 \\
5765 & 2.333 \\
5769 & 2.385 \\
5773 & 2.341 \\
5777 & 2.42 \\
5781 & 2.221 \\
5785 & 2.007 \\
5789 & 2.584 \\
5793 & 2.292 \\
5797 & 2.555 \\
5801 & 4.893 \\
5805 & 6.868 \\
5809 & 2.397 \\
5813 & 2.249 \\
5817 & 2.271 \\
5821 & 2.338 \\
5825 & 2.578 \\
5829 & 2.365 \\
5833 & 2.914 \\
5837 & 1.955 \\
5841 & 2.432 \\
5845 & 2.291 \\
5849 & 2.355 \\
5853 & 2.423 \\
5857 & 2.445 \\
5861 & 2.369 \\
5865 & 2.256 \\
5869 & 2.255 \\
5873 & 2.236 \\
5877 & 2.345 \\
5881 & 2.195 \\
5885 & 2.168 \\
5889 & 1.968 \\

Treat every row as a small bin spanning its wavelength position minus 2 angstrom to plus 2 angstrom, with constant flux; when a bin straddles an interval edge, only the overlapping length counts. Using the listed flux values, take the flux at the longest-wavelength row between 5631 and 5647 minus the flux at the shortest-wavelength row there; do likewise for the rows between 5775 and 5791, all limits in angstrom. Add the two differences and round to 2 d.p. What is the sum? 0.18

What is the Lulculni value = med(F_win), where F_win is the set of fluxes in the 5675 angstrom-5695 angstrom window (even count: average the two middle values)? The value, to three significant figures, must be 2.03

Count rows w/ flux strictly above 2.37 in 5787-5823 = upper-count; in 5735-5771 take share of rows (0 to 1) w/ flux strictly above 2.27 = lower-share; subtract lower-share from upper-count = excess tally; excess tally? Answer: 4.33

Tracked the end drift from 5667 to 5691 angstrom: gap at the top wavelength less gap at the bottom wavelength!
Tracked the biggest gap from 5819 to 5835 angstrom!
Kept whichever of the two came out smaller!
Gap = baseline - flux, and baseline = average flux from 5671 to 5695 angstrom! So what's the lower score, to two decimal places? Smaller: -0.22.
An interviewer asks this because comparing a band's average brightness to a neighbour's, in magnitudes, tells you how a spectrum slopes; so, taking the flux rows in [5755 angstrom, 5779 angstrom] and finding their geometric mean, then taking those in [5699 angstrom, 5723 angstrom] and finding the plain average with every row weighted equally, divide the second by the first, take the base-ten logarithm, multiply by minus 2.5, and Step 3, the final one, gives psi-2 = -0.024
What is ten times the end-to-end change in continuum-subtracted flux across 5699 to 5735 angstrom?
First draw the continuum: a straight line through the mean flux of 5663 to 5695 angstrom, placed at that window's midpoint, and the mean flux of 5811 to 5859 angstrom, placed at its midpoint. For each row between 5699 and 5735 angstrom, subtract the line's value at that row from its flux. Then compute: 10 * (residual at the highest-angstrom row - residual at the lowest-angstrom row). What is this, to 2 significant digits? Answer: 4.1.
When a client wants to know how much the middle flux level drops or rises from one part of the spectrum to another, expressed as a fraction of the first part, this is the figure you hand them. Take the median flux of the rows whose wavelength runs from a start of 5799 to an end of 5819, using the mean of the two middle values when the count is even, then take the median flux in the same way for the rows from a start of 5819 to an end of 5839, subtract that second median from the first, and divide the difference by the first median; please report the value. 0.013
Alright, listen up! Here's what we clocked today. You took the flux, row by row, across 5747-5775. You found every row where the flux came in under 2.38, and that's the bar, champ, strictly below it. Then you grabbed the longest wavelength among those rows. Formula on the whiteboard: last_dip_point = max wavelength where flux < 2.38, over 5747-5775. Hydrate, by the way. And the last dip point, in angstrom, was 5773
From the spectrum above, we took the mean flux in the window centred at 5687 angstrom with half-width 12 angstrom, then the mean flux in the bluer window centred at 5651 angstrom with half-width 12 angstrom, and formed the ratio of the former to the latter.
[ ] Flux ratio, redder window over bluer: 0.91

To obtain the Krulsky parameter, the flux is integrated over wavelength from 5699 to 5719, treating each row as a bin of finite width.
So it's 45.9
